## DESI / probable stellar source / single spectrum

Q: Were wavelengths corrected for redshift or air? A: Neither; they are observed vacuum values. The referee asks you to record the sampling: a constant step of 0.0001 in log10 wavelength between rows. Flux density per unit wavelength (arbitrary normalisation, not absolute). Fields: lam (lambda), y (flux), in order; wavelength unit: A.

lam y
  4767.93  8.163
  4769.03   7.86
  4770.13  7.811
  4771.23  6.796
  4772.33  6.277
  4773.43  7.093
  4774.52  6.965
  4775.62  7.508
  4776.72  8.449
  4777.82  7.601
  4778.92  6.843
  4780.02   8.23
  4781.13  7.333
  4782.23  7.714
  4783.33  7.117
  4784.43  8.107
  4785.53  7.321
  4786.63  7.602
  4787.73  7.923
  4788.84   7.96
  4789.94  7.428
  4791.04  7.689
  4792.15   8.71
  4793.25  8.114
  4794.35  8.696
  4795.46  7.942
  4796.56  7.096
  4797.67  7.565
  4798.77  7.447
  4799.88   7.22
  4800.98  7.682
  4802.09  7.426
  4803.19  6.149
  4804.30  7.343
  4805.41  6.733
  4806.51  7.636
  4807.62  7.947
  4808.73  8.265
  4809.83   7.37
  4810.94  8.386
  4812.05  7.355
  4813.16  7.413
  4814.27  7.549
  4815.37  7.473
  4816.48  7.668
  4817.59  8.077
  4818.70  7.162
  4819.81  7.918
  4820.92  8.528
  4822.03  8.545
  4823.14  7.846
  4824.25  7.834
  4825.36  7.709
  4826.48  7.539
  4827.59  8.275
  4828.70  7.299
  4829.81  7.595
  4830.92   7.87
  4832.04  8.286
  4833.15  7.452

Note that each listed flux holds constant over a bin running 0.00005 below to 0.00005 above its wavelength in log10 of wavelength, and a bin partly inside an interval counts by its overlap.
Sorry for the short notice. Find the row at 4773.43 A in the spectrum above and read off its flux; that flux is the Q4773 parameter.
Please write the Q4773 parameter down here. 7.093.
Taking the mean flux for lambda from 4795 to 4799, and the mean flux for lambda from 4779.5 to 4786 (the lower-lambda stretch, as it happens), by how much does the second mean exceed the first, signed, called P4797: 0.12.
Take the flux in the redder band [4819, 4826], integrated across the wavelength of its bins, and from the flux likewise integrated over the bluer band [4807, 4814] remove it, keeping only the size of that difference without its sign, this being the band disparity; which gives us 2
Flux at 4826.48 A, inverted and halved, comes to 0.0663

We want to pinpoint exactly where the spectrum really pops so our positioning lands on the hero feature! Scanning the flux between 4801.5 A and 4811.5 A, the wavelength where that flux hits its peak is 4810.94 A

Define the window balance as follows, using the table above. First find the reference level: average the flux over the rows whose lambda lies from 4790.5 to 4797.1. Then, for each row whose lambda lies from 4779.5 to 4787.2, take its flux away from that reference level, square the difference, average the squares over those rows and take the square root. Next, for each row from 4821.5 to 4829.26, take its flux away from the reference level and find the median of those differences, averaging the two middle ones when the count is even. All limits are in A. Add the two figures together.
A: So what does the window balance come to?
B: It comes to 0.77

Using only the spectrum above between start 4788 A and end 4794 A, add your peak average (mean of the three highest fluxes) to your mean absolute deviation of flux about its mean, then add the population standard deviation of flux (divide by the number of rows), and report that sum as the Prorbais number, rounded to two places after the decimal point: 9.04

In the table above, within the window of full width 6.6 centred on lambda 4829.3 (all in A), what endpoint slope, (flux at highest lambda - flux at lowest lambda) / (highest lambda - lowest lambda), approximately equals 0.13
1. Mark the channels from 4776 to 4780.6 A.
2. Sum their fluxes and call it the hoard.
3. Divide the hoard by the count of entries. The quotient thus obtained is 7.8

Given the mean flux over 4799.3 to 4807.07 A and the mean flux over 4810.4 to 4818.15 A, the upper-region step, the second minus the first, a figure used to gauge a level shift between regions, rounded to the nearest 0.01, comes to 0.53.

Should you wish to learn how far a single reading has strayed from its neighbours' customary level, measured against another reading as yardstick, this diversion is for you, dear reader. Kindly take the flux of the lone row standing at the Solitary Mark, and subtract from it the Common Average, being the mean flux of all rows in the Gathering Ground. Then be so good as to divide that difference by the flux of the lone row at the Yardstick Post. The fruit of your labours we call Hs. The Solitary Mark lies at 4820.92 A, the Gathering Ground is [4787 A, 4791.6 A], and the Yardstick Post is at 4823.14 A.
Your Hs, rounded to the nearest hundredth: 0.10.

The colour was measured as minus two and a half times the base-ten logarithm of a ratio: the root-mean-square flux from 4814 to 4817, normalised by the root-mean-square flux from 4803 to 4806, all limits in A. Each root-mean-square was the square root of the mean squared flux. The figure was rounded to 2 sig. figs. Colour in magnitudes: -0.12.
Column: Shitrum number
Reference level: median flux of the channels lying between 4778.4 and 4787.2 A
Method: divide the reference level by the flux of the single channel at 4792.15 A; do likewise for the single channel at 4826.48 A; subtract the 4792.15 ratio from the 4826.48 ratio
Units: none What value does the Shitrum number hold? 0.13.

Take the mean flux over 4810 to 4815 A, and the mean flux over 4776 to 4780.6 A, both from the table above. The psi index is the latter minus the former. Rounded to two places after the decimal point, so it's 0.11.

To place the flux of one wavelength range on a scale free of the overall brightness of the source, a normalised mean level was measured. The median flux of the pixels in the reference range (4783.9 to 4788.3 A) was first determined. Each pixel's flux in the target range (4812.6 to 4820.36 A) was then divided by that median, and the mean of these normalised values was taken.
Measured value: 0.980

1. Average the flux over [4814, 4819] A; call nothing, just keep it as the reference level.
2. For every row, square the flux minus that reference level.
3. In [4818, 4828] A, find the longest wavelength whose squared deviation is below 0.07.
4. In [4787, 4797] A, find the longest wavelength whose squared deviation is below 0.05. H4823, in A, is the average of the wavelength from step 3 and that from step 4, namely 4808.8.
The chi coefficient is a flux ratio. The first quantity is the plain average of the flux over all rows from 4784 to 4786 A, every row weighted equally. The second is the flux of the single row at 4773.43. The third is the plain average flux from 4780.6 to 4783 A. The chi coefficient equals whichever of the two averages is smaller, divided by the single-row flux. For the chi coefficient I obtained 1.06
